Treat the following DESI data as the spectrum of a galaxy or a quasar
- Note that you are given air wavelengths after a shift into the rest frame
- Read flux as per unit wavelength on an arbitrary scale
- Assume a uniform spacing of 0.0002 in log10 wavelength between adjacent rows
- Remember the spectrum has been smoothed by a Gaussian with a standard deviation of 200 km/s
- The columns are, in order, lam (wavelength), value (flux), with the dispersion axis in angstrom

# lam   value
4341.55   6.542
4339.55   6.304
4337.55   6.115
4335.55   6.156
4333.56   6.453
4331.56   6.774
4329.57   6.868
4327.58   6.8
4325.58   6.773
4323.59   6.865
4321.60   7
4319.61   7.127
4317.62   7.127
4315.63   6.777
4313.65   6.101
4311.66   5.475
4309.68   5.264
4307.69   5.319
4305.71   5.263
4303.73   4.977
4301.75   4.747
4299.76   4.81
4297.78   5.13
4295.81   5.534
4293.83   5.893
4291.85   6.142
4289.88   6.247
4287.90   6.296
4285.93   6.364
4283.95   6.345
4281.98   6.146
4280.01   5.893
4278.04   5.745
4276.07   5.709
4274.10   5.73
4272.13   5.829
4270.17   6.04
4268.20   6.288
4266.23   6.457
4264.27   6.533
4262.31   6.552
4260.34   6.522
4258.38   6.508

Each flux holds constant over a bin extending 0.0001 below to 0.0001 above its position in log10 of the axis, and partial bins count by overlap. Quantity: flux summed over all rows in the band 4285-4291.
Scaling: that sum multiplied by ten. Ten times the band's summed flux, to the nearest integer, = 189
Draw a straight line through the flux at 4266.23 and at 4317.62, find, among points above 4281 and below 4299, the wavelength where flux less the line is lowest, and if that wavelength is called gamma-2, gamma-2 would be 4297.78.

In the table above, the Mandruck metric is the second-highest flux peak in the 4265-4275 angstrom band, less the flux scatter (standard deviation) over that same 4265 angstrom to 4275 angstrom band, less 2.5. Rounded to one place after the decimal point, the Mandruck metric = 3.5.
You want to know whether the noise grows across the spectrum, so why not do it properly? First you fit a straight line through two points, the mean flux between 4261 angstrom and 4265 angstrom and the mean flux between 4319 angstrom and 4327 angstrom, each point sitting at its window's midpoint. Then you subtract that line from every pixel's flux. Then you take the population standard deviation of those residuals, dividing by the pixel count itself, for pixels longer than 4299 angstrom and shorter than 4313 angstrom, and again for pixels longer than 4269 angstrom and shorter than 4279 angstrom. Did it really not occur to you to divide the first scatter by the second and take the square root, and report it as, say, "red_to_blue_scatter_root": 1.3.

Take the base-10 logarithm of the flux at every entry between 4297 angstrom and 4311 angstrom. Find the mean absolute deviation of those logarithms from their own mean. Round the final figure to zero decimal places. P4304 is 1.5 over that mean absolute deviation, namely 89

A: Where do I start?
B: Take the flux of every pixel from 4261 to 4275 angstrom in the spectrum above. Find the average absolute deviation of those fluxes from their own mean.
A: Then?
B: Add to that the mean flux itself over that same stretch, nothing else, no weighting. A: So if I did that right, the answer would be 6.5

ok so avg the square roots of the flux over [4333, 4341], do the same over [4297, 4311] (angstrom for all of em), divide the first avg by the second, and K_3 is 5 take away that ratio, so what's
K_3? 3.89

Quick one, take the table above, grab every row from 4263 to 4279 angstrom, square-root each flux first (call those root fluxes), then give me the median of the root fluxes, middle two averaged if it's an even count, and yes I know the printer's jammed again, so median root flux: 2.44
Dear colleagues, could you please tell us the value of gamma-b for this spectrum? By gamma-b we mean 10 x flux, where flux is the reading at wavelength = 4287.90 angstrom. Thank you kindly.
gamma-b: 63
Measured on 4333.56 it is 65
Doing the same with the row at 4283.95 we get 63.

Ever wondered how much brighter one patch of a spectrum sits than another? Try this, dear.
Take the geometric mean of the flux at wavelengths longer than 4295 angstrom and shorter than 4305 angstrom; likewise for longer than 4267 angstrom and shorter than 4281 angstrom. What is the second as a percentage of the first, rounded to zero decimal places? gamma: 117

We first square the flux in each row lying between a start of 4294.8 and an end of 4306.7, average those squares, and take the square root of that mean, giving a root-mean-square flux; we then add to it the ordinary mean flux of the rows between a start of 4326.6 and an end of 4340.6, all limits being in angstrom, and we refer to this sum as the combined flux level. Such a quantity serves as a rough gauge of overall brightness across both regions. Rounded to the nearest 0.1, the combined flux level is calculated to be 11.6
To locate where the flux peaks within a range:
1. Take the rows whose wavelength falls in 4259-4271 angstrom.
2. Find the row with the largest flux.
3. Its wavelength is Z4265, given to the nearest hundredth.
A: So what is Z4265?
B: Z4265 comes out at 4262.31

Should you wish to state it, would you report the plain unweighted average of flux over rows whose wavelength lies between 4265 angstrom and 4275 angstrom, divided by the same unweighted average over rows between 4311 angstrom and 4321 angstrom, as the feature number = 0.93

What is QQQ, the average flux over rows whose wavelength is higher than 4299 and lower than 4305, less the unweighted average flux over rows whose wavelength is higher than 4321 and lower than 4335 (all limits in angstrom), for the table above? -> -1.9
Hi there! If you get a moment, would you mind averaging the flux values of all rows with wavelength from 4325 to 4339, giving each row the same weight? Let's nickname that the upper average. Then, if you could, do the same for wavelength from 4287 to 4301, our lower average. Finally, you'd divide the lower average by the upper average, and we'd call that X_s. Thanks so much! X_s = 0.87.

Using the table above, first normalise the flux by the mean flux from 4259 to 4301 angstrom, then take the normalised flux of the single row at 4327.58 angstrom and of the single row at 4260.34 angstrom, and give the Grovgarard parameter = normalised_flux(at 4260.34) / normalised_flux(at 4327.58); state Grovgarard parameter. 0.96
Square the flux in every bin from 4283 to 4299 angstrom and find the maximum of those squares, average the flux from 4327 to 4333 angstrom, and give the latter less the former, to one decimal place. -33.7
